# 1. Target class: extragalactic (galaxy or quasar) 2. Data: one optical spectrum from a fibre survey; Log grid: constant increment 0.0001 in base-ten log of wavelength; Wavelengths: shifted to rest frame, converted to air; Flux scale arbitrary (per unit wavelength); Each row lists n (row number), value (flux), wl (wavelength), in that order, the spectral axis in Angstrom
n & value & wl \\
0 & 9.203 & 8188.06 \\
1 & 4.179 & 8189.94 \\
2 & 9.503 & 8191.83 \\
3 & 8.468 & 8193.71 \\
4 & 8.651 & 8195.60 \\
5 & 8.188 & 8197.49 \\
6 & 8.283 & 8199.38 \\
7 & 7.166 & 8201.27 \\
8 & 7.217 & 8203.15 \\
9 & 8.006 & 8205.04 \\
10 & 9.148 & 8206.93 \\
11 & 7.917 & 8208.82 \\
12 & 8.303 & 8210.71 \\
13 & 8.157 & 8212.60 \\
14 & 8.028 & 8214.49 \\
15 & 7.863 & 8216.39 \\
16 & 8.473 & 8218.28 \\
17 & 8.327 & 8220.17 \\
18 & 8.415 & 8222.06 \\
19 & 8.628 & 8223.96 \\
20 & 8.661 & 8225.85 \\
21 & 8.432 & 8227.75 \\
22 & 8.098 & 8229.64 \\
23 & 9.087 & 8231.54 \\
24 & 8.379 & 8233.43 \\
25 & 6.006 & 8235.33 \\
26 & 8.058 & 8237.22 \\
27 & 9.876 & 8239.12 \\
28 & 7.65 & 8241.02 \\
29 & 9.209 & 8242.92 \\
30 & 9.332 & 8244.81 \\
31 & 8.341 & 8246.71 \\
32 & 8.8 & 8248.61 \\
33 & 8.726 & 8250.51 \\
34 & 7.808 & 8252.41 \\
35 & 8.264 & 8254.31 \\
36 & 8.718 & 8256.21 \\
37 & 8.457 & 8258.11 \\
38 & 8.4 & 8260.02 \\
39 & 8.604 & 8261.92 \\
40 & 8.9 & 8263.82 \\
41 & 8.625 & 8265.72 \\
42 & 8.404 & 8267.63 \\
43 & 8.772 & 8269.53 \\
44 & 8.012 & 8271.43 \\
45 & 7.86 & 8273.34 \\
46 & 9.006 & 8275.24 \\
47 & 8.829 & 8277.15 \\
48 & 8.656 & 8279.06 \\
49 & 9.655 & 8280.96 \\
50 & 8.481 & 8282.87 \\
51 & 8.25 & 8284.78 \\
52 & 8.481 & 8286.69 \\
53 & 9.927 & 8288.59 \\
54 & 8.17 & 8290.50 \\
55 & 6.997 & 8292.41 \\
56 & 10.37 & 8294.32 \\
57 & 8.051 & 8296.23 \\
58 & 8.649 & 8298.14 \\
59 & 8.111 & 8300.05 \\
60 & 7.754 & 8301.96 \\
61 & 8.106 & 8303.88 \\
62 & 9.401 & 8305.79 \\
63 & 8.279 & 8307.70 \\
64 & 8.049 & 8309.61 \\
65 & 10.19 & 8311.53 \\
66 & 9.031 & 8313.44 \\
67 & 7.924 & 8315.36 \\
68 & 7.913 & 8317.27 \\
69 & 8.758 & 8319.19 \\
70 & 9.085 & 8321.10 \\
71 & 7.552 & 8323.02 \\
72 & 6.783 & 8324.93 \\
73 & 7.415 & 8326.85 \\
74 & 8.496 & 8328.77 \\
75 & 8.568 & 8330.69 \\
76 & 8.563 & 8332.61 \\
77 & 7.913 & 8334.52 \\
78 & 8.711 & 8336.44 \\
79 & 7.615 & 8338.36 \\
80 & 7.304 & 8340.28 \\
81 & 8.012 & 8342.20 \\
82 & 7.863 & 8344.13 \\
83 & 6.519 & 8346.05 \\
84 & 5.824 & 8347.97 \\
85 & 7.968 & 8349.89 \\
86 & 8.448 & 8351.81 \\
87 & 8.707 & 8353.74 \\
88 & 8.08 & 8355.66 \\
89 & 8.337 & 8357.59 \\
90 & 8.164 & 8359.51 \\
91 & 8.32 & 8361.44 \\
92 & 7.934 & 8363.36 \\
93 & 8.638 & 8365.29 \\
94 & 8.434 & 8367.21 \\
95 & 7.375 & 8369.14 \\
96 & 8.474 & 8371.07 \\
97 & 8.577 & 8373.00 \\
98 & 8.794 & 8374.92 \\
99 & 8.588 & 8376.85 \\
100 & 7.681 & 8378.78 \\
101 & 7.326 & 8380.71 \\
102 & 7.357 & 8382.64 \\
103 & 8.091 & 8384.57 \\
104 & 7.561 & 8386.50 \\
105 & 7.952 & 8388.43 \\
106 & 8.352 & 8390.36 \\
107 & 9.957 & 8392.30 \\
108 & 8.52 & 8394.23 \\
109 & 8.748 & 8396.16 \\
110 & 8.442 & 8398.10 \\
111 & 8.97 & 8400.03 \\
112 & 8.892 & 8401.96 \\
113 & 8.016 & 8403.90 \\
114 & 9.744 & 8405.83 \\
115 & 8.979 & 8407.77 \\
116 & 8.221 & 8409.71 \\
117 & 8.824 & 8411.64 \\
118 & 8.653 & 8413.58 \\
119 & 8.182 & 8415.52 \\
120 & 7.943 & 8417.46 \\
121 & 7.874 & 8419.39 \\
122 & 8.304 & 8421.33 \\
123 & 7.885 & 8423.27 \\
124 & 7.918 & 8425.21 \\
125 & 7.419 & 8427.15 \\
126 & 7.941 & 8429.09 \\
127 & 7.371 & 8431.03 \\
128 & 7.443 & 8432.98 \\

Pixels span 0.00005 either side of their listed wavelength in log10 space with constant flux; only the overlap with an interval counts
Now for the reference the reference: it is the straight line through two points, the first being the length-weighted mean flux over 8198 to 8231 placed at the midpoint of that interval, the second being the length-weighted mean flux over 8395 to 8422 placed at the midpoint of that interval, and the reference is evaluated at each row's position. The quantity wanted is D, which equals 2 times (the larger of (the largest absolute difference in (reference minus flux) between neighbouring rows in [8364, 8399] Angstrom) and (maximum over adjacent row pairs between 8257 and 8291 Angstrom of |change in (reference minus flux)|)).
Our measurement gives 4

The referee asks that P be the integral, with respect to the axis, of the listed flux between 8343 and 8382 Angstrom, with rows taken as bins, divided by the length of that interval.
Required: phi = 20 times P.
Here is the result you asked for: 160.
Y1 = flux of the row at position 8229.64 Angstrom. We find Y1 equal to 8.098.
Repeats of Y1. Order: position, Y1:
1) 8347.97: 5.824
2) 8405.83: 9.744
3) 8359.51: 8.164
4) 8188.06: 9.203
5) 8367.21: 8.434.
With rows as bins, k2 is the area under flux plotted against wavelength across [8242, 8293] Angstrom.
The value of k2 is 438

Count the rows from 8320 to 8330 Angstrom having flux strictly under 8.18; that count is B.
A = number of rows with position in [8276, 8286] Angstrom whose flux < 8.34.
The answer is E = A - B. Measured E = -2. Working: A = 1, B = 3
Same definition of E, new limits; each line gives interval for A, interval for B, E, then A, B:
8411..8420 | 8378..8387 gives -2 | 3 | 5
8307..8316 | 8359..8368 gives 1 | 3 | 2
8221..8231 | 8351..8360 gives -1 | 1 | 2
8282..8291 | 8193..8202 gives 1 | 2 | 1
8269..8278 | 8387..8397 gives 1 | 2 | 1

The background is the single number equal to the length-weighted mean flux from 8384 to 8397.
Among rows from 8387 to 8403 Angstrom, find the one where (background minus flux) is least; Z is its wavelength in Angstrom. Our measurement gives 8392.30 Angstrom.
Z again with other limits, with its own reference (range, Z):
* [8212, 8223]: 8218.28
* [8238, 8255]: 8239.12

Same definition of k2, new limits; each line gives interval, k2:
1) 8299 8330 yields 257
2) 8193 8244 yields 421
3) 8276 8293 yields 147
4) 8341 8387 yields 366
